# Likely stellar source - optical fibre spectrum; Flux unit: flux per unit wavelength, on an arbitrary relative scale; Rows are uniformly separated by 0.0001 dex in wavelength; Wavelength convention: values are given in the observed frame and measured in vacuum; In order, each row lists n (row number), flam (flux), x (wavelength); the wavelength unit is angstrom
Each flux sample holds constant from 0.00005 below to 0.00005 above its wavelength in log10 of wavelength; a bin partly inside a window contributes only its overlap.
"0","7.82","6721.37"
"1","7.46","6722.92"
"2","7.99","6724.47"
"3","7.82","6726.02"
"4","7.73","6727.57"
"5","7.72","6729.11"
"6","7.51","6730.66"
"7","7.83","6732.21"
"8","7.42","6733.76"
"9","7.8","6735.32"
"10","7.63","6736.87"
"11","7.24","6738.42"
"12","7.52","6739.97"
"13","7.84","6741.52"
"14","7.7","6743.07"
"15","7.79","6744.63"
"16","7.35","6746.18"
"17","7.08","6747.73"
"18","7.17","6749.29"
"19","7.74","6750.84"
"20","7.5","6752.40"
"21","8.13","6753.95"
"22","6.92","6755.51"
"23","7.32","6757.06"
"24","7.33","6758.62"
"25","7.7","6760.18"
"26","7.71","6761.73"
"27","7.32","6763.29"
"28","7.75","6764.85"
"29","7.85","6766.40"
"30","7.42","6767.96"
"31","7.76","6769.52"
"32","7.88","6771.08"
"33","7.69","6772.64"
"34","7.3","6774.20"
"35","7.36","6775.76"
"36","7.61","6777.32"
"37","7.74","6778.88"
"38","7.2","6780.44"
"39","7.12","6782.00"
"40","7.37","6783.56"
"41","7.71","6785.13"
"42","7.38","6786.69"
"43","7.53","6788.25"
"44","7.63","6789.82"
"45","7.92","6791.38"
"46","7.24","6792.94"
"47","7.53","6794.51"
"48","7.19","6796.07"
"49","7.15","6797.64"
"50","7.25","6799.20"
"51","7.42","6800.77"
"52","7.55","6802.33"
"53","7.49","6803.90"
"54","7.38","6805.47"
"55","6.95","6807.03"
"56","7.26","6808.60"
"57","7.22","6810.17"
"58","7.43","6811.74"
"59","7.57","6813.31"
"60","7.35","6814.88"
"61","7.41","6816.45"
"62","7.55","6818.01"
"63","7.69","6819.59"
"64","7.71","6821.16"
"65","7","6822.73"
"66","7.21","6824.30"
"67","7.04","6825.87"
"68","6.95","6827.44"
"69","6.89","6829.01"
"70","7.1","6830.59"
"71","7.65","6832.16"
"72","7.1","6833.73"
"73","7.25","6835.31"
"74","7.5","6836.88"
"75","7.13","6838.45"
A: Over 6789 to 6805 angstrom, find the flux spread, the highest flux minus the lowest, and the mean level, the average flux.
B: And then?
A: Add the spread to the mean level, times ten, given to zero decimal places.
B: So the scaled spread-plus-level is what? 82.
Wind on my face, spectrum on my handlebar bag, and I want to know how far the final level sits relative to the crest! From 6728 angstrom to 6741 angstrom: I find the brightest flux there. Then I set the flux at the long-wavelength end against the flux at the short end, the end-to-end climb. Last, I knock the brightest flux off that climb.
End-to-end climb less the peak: -8.0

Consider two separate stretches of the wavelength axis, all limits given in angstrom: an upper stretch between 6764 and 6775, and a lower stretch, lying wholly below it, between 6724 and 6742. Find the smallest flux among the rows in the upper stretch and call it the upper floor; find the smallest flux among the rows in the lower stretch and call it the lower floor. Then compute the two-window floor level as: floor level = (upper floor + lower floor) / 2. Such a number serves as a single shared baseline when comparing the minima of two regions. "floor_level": 7.27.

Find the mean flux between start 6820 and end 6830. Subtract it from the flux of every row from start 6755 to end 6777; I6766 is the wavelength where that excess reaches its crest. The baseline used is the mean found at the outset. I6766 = 6771.08 angstrom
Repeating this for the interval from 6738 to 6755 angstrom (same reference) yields 6753.95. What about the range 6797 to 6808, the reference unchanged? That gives 6802.33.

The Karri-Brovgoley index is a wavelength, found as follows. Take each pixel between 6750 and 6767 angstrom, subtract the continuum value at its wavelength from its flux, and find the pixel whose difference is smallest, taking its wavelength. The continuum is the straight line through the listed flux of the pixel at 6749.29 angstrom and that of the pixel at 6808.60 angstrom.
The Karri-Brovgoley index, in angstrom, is 6755.51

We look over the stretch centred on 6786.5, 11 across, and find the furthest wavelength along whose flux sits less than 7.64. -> 6789.82 angstrom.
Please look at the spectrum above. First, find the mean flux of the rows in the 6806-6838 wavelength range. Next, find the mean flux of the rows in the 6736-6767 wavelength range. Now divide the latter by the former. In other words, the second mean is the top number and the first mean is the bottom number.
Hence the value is 1.03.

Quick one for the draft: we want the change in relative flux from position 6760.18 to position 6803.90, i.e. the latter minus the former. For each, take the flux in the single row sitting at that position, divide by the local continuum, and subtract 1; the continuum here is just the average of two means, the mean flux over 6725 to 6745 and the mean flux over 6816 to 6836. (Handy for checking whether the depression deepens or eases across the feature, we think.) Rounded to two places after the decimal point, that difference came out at -0.03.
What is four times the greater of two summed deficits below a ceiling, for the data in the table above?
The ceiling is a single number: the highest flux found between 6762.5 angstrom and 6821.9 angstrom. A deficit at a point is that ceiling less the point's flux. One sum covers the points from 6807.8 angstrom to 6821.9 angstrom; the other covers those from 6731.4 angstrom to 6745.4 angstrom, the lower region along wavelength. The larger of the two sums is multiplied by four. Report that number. 16.4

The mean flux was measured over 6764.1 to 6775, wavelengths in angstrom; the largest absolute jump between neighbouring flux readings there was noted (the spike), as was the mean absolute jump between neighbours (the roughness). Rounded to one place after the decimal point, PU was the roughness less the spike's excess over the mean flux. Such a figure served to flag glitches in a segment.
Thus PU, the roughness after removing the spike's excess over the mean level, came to 7.5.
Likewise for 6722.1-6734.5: 7.4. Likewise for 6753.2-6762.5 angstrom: 6.7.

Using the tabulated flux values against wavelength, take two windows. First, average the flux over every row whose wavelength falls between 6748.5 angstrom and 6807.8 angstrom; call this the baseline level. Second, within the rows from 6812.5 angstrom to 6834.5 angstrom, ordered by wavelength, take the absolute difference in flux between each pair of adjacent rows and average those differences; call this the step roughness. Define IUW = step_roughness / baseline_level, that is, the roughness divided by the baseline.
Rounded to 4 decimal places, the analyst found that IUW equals 0.0322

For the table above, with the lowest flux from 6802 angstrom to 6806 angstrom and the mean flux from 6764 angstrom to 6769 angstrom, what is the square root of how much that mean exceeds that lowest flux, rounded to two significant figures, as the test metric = 0.54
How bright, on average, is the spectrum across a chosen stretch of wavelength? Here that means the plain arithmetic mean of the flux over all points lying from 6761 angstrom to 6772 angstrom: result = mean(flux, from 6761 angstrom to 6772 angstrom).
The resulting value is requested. 7.67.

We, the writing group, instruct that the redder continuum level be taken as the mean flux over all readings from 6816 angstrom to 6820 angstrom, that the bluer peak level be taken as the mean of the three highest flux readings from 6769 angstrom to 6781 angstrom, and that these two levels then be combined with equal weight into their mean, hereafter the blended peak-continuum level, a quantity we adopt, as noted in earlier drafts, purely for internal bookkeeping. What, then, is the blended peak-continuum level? 7.67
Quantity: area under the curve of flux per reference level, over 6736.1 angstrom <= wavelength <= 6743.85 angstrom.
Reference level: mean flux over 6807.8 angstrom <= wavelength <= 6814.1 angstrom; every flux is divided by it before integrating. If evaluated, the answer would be 7.99 angstrom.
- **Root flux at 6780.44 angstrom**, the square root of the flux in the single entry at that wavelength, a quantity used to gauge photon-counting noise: 2.68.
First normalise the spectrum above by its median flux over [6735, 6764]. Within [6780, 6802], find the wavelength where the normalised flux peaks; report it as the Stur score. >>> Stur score 6791.38 angstrom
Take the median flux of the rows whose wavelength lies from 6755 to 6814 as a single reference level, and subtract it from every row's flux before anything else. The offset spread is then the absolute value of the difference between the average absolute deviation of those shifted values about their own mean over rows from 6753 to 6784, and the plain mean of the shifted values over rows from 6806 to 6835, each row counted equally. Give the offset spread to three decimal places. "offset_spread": 0.396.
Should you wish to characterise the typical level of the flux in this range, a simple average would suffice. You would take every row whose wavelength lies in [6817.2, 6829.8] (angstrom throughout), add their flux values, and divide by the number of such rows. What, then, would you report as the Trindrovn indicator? 7.26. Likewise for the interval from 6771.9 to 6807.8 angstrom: 7.42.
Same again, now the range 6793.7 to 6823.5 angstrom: 7.37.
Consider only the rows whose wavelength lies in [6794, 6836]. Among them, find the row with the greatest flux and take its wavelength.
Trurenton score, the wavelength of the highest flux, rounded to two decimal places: 6821.16 angstrom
